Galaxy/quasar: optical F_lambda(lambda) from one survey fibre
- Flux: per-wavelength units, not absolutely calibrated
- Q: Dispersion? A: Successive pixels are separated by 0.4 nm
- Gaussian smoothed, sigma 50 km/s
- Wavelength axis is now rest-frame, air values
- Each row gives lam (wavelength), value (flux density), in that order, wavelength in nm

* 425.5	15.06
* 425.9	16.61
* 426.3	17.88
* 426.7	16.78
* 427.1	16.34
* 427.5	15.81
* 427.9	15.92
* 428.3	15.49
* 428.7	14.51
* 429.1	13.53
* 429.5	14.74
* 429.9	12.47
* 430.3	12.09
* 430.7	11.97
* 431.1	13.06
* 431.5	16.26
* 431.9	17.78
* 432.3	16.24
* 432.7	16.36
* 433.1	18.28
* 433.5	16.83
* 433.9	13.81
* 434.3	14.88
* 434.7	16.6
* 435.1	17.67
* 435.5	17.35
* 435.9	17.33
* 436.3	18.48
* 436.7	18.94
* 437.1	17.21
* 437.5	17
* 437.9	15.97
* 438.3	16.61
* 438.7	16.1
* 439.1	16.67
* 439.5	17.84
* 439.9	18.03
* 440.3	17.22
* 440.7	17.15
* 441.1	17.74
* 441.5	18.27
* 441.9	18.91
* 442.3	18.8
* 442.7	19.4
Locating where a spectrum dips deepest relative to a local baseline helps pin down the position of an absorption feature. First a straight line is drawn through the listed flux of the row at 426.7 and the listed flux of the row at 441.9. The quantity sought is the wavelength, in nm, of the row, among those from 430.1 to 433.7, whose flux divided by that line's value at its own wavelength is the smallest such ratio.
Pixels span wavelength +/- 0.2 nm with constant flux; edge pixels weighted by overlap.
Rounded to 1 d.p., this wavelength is 430.7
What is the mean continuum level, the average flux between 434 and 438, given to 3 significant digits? 17.1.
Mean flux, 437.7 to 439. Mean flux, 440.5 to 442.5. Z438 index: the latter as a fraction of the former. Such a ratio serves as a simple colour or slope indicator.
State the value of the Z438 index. 1.12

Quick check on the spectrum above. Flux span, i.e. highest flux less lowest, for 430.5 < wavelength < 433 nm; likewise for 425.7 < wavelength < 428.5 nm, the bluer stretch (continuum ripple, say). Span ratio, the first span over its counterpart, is 2.4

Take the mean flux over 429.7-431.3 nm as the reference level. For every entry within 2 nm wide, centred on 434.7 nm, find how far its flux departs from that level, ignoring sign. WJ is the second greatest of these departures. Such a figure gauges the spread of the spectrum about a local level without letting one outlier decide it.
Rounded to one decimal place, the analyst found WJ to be 5.0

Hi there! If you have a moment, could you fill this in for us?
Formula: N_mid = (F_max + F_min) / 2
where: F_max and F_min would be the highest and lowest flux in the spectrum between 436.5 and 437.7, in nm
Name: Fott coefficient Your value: 18.0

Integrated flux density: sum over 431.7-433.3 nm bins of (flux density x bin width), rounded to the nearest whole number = 27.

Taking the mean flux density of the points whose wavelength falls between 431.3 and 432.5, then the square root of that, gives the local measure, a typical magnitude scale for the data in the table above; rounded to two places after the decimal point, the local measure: 4.09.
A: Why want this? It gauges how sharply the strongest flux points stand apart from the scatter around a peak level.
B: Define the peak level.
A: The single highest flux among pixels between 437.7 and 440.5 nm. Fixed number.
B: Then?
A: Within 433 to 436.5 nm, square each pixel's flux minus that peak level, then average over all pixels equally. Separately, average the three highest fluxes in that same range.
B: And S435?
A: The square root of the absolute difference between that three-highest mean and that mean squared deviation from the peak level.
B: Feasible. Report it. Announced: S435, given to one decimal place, 3.8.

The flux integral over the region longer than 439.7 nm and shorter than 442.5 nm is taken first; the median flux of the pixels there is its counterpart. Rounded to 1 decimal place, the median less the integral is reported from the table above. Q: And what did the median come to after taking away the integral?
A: -32.4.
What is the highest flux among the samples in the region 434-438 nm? 18.94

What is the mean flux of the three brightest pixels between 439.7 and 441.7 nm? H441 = 18.0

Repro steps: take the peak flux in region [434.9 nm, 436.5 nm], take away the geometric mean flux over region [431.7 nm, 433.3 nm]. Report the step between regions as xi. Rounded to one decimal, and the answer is 1.3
